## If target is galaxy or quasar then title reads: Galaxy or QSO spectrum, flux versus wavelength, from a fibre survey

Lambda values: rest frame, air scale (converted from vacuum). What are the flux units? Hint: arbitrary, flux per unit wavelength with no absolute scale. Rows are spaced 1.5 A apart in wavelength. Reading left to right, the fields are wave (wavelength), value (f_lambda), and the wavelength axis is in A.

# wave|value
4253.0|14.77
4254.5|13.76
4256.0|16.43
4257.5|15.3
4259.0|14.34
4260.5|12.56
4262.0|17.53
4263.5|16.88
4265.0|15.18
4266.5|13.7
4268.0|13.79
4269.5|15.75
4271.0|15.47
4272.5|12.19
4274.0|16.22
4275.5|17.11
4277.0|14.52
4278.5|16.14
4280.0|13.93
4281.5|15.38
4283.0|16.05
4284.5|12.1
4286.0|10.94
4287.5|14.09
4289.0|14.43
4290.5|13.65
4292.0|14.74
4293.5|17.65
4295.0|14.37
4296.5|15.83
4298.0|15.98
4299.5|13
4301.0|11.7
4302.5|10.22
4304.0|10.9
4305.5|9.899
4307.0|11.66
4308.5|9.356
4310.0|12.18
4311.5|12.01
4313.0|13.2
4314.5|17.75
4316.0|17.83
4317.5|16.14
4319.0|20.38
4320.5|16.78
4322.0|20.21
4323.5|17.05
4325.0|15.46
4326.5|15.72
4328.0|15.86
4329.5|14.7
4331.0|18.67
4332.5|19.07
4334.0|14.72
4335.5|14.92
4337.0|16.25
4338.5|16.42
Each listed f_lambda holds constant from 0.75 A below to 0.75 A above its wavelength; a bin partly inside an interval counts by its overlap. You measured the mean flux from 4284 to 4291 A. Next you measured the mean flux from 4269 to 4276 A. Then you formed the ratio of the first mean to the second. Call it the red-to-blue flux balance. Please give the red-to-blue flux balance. 0.85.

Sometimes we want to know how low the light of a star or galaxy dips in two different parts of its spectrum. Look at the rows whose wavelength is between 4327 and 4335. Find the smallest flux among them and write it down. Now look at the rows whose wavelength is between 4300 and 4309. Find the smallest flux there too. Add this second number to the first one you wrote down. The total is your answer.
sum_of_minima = 24.1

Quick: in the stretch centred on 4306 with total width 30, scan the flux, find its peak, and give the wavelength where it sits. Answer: 4319.0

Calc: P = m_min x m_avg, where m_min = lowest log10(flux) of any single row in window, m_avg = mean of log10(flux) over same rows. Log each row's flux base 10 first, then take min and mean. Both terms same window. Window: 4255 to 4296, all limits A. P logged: 1.21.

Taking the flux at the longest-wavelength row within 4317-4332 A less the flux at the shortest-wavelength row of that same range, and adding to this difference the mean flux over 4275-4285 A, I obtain 18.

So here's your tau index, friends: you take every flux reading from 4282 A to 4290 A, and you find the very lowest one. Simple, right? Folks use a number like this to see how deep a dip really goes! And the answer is 10.94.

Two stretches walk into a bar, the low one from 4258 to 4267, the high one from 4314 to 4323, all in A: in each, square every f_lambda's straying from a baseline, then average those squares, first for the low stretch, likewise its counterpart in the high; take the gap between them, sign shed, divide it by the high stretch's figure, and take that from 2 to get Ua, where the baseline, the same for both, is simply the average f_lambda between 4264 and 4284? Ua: 1.24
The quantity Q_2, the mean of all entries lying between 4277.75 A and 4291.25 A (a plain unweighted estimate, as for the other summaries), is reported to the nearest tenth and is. 14.1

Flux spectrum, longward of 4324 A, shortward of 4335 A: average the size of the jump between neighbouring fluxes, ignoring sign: 1.71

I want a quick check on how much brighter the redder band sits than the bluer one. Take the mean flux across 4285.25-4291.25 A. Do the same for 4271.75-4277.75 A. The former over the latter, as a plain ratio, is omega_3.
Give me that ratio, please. 0.88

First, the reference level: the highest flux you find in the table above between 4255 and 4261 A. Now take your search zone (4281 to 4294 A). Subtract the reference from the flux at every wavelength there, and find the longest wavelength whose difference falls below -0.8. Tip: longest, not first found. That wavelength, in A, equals 4292.0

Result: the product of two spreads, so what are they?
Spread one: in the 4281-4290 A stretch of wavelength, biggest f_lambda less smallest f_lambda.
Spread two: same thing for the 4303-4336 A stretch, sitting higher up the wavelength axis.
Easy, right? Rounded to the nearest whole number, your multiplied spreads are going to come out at 56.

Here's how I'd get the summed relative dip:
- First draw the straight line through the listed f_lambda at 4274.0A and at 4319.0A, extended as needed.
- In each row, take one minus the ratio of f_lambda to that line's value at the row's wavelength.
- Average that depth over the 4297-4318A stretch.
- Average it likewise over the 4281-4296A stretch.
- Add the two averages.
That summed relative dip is 0.51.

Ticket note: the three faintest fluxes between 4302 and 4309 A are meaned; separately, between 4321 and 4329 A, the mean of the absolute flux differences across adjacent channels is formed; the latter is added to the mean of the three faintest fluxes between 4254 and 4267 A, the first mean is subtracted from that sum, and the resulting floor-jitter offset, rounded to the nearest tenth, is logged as 4.8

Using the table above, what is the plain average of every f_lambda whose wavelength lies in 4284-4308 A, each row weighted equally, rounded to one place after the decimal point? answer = 13.2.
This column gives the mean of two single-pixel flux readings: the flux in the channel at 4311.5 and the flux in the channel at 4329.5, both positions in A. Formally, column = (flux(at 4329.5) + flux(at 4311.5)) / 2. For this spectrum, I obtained 13.4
